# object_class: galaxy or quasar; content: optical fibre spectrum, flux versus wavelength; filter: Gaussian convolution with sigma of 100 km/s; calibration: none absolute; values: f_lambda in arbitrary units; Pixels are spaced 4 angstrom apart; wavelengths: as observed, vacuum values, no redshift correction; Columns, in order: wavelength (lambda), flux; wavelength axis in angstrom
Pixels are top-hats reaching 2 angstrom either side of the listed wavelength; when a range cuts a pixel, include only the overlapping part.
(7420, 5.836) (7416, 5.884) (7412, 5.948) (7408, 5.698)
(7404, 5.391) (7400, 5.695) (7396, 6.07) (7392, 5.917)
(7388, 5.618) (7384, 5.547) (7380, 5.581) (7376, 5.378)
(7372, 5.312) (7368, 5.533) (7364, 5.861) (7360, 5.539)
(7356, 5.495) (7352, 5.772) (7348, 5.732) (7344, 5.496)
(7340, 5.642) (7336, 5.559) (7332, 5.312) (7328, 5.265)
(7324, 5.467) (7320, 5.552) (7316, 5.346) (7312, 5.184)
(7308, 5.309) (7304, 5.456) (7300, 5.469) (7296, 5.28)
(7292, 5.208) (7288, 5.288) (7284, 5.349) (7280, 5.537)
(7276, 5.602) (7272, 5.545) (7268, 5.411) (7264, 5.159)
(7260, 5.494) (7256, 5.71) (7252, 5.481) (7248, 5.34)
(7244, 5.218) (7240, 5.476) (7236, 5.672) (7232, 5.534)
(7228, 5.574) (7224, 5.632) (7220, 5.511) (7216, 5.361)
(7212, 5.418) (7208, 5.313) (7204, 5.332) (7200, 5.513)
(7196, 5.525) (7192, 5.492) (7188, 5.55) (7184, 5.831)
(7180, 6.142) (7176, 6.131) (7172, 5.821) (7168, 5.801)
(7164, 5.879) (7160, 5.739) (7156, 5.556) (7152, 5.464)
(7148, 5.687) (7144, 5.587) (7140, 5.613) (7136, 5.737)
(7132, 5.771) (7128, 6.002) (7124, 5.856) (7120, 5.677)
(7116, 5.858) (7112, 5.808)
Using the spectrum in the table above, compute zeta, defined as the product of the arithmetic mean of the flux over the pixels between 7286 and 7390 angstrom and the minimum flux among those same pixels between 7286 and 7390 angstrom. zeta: 28.4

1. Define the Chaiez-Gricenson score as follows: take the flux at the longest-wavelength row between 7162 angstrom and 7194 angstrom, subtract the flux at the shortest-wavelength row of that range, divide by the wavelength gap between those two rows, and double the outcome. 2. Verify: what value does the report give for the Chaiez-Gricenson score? -0.028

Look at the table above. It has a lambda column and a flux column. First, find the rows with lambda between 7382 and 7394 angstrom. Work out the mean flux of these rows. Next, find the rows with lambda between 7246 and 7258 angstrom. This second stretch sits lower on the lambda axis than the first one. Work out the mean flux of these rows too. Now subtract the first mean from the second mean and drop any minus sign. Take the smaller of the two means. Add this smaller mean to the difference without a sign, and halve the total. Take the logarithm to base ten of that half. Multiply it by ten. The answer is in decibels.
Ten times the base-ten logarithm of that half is 4.54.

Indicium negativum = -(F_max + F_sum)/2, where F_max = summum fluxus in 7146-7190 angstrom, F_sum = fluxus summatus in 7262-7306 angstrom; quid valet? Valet -32.7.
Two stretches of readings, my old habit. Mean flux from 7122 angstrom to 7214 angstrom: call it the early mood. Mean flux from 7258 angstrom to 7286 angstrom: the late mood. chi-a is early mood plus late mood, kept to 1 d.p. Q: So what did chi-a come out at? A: 11.1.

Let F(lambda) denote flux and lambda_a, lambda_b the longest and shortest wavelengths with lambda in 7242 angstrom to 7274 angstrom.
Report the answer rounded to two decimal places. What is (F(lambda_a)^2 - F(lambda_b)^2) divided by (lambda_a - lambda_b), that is 0.13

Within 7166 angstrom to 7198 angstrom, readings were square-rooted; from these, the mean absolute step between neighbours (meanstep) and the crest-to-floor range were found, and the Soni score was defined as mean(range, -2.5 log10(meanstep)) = 1.97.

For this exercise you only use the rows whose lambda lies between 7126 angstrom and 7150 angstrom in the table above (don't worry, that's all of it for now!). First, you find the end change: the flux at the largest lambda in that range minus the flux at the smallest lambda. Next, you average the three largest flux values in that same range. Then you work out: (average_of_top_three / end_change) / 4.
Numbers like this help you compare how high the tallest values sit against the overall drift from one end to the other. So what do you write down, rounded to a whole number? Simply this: -5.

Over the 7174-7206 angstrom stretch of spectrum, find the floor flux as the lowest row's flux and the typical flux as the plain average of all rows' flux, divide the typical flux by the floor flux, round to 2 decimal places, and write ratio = 1.07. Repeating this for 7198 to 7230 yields 1.03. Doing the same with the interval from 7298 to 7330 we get 1.04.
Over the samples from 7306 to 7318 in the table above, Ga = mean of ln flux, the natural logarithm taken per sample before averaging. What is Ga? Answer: 1.66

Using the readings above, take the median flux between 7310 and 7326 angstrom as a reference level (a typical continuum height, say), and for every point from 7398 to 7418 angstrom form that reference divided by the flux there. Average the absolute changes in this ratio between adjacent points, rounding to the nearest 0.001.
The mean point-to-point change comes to 0.039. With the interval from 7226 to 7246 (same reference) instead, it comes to 0.028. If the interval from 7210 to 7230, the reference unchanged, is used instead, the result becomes 0.017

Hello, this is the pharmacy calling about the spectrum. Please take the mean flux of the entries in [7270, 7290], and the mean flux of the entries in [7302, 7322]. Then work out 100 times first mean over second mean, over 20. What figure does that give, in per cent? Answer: 5.09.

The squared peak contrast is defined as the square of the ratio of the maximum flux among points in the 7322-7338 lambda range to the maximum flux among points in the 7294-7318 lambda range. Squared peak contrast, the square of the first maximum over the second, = 1.03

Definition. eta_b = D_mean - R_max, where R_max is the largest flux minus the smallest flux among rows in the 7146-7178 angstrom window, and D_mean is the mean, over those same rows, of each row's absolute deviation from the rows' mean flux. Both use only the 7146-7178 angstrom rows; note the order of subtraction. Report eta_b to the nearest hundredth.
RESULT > -0.52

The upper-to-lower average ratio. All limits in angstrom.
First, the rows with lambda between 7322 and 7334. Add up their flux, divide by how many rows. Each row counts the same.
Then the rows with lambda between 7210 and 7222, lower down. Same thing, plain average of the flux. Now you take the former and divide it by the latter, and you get 0.985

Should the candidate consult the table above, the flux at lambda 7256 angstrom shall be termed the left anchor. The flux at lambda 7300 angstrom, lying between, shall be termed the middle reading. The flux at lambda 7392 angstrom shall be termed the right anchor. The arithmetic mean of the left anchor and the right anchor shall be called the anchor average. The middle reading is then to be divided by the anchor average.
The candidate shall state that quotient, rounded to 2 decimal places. 0.94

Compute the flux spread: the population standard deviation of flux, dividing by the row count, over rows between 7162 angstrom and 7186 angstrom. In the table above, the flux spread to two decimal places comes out 0.15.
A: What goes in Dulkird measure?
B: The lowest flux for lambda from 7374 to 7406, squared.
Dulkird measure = 28.9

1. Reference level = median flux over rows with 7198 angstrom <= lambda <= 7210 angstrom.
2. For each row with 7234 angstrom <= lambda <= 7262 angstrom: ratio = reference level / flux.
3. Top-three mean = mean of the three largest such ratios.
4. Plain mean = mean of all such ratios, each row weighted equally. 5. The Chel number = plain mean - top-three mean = -0.025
